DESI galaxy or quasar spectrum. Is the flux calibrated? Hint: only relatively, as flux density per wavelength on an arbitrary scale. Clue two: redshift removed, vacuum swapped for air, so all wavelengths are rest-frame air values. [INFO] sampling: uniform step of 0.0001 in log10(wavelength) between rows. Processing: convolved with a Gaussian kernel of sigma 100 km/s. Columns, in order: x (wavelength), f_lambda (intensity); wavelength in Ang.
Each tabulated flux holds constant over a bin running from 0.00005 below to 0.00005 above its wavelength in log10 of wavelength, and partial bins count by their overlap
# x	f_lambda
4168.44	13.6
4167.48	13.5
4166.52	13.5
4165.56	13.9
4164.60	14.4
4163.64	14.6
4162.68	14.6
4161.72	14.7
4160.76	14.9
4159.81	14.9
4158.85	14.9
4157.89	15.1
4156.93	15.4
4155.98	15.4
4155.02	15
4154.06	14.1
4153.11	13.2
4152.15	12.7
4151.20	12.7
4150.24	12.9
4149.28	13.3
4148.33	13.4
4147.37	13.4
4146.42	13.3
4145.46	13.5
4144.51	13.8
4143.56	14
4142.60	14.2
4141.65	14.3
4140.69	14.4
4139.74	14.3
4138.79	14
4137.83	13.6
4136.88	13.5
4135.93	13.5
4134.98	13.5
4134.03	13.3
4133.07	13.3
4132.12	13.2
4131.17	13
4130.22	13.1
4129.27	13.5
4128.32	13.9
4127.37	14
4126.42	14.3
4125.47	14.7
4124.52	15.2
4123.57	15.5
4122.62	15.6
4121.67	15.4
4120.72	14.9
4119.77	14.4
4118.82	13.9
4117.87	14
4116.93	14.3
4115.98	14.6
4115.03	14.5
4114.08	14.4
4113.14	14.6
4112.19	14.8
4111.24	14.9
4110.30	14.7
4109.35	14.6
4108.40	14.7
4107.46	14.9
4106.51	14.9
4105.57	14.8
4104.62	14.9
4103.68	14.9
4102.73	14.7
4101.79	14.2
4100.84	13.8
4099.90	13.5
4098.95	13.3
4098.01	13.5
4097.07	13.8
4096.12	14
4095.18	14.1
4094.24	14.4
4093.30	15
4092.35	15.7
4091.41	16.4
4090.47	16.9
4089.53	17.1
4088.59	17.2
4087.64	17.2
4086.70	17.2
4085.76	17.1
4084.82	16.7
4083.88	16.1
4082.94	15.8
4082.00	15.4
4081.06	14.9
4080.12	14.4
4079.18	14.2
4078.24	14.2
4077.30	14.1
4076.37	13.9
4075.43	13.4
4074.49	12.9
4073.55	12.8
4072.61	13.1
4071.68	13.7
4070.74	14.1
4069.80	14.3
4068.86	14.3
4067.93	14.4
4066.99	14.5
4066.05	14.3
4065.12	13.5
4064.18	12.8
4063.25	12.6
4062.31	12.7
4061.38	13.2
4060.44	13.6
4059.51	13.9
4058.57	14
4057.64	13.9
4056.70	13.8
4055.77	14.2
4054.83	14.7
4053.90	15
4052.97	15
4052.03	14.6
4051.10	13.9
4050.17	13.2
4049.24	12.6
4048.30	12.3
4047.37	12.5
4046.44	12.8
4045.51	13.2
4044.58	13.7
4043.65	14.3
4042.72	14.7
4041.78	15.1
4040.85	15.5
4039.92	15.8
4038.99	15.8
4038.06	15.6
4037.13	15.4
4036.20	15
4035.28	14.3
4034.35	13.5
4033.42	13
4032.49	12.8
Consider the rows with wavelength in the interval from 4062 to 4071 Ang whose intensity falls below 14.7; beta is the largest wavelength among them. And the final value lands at 4070.74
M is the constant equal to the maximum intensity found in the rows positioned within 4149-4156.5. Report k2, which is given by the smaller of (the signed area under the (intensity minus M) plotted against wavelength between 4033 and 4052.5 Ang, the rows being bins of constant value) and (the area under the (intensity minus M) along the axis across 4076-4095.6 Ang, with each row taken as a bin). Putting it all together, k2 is -25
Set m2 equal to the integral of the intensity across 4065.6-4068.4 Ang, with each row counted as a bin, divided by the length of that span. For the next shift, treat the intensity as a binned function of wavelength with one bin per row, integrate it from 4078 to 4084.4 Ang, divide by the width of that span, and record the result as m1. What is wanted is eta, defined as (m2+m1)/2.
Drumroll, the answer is 14.7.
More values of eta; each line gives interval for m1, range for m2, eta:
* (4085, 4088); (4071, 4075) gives 15.2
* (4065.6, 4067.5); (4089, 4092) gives 15.6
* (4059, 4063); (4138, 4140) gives 13.7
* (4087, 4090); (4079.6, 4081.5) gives 15.9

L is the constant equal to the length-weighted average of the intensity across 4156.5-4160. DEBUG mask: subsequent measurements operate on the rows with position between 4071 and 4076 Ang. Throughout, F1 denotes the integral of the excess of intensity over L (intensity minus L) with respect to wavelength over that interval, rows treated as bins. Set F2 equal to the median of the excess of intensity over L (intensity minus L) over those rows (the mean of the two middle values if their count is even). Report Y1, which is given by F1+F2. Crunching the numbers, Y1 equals -11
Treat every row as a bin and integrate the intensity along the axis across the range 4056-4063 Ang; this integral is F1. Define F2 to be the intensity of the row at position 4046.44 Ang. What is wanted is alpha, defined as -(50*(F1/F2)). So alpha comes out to -371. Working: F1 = 95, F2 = 12.8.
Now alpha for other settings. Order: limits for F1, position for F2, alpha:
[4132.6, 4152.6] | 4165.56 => -976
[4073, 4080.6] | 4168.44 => -384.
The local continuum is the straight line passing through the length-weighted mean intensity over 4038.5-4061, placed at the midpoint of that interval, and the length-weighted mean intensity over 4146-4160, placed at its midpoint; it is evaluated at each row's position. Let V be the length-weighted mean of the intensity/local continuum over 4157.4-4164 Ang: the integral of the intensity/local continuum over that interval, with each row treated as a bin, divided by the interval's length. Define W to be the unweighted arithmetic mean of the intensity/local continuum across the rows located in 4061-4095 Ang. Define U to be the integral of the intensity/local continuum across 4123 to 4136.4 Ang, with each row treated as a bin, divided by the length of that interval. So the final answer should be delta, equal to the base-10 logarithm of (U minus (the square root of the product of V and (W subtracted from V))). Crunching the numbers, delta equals -0.06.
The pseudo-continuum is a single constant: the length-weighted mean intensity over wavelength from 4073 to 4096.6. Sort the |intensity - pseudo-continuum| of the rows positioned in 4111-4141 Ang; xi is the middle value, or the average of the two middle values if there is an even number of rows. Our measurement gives 0.93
